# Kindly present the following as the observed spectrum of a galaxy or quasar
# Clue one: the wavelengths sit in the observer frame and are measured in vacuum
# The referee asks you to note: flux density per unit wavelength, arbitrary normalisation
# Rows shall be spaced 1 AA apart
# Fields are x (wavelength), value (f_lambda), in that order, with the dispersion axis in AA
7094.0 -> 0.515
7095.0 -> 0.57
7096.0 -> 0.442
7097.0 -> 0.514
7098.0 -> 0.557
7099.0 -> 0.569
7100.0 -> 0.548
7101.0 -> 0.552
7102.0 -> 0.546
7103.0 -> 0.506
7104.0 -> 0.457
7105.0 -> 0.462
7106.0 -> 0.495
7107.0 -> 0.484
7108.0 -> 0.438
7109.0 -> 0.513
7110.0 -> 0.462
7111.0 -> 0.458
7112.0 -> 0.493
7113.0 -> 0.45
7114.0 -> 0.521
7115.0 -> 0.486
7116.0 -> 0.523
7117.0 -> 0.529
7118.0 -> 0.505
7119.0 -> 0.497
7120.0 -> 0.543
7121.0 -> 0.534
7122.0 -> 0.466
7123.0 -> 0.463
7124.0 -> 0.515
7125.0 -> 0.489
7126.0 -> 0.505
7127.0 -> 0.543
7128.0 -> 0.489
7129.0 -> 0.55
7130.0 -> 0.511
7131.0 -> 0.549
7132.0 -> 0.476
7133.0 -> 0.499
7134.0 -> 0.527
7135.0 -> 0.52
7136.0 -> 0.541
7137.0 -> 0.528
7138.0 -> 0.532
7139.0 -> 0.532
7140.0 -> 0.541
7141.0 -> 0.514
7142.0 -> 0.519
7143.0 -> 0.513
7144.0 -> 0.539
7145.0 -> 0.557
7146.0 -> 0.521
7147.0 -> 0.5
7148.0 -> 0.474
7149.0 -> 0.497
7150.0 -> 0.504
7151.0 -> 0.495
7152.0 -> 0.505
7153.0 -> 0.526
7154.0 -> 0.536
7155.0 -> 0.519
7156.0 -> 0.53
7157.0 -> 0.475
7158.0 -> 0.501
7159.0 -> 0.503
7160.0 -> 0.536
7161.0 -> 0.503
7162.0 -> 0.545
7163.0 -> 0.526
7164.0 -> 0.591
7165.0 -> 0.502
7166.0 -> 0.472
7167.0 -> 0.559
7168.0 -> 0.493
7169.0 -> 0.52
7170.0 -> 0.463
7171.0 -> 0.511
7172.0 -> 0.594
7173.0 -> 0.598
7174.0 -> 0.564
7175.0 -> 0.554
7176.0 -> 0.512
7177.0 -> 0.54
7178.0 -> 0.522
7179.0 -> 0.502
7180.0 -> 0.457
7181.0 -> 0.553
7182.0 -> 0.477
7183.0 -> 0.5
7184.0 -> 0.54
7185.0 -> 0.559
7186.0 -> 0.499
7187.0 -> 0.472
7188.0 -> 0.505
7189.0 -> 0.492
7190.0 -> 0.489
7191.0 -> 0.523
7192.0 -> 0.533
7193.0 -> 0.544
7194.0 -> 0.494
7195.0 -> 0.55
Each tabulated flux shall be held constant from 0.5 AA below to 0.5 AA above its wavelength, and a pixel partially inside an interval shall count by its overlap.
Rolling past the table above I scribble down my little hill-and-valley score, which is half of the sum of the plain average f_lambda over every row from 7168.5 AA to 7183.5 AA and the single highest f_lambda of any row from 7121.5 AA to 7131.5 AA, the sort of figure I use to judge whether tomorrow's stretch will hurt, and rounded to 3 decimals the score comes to 0.537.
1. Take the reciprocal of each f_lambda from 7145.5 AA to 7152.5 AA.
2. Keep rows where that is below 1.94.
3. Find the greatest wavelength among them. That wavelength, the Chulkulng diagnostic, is 7146.0 AA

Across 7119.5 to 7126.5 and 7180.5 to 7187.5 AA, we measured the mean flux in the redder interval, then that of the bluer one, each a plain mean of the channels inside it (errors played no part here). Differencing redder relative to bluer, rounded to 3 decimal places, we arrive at 0.012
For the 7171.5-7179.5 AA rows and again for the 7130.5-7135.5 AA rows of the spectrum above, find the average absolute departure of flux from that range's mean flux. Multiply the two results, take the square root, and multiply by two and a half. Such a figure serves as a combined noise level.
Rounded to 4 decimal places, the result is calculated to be 0.0625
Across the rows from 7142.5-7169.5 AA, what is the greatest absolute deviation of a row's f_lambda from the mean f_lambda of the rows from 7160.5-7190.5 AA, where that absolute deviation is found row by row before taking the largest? 0.0705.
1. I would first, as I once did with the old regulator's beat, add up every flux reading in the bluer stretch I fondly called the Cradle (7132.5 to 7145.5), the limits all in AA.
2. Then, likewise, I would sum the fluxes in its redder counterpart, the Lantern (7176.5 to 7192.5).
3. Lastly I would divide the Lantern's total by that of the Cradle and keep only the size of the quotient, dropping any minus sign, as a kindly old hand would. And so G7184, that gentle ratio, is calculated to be 1.19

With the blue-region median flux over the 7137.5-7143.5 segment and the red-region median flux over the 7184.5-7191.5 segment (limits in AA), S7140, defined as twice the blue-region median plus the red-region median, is 1.55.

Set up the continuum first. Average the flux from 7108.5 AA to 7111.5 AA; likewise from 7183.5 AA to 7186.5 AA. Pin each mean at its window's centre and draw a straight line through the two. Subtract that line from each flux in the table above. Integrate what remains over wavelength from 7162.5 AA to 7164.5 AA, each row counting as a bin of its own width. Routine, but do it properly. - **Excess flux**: 0.08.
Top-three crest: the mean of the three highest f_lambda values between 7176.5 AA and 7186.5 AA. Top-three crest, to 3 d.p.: 0.551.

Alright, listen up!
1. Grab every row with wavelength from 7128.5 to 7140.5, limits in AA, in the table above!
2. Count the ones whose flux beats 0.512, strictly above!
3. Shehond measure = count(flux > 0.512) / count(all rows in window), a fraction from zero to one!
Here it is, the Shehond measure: 0.75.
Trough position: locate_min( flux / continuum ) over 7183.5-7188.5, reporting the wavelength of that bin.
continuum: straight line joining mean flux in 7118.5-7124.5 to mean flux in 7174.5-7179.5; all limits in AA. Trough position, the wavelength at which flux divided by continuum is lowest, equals 7187.0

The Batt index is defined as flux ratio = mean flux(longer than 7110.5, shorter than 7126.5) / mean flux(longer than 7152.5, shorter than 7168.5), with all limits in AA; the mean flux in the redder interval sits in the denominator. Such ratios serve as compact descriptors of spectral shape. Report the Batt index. 0.96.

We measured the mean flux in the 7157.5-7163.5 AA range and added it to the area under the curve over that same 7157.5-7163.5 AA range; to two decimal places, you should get 3.63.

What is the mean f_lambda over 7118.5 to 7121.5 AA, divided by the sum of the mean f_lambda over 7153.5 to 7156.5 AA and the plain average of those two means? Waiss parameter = 0.50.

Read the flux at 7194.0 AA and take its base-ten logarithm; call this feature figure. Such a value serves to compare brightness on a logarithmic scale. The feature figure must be -0.306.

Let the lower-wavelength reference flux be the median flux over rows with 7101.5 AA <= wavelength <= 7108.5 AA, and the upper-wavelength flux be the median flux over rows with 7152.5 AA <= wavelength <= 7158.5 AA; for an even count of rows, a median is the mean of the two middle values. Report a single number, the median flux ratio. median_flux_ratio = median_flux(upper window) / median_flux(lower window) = 1.08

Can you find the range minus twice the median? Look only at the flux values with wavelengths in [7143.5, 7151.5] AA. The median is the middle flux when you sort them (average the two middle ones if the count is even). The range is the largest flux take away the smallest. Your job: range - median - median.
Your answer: -0.92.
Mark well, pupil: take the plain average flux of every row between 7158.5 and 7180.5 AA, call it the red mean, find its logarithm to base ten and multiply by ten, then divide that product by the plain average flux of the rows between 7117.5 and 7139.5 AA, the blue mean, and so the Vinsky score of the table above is -5.43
